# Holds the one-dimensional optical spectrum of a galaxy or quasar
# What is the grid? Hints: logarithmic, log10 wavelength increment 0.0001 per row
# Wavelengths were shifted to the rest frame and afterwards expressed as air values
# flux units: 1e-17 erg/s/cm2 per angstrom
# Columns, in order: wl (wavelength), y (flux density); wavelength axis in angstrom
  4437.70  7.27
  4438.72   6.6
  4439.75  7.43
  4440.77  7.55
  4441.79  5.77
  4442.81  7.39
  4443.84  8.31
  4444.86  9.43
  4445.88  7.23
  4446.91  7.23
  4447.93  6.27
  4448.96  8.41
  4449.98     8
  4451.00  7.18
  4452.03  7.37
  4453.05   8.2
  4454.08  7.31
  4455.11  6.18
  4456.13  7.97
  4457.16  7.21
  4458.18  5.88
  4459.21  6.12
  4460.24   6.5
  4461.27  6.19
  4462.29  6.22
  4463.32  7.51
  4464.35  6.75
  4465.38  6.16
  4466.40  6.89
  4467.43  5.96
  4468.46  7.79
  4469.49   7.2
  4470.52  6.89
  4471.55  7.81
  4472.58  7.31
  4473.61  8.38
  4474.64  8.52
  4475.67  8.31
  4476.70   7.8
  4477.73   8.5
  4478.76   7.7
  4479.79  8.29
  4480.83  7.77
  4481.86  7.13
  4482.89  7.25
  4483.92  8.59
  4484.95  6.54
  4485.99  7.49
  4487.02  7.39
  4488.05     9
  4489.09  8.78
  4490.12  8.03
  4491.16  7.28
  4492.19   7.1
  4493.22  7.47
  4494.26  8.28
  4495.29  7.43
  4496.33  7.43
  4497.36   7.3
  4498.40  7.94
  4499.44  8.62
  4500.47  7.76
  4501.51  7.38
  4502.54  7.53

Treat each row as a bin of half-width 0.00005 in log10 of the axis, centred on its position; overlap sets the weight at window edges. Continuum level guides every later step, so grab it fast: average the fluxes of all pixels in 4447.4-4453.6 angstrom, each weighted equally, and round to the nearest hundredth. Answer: 7.57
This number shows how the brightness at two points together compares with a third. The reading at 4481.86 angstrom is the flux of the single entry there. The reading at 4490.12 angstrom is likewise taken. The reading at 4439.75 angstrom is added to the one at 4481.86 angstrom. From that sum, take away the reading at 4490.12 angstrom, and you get 6.5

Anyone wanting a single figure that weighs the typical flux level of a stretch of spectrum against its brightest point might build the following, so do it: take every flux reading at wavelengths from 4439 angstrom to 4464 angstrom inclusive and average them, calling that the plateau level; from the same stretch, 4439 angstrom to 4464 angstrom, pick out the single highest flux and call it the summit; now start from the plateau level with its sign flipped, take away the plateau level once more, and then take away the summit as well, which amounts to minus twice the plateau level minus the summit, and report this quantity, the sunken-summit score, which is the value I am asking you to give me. -23.8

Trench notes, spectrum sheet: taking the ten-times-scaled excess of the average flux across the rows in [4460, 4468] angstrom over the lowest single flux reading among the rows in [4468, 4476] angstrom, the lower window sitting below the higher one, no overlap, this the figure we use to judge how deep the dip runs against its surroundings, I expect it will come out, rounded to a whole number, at -4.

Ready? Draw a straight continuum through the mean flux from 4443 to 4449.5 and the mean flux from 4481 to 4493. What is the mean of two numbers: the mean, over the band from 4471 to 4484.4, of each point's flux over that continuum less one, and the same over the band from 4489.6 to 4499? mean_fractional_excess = 0.010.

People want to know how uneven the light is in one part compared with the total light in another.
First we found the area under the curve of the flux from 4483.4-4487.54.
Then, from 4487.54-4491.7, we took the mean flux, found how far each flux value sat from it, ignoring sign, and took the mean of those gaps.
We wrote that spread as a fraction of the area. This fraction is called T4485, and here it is 0.020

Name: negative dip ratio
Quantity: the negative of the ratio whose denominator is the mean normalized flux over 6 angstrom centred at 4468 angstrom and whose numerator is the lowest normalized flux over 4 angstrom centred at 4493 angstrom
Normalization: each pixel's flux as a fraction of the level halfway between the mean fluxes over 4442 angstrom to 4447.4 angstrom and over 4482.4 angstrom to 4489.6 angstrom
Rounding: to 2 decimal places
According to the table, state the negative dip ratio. -1.04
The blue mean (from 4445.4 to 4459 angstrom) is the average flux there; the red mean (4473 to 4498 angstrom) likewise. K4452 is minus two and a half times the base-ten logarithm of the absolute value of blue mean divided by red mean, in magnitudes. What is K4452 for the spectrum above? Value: 0.08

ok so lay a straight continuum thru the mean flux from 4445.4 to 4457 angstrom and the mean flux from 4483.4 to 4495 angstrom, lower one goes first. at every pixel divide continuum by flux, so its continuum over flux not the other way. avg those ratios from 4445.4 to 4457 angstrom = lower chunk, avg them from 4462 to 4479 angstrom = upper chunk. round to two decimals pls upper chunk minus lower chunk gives 0.03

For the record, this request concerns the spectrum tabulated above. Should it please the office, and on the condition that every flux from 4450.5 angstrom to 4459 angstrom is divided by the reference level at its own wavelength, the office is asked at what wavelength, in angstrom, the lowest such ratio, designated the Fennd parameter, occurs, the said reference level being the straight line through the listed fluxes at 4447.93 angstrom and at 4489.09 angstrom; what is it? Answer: 4458.18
